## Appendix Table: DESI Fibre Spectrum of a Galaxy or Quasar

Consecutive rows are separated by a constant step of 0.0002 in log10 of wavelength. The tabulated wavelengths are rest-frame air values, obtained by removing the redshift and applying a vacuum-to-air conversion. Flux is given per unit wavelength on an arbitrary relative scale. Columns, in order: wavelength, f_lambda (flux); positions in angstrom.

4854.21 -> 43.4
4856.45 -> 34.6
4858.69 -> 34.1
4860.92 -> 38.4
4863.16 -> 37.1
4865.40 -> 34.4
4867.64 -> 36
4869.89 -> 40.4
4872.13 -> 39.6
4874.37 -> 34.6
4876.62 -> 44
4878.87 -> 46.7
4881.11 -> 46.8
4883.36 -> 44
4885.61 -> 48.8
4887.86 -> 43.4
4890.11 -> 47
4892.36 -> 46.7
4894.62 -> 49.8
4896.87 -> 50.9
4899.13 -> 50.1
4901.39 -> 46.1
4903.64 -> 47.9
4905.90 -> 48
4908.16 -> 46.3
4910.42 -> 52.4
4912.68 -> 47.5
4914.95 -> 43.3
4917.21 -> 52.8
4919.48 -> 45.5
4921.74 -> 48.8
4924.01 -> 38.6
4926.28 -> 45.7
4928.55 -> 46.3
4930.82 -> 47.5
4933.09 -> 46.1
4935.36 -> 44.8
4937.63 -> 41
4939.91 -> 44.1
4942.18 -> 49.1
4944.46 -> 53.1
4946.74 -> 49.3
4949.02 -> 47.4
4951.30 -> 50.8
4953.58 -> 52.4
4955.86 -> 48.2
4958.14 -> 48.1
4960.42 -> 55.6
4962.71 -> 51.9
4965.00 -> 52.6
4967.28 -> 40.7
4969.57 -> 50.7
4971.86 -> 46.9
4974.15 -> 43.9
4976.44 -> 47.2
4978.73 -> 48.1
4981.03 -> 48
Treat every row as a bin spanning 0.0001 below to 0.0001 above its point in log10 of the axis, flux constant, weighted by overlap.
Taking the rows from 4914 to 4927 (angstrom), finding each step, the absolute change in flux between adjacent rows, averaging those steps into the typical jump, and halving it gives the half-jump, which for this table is 3.7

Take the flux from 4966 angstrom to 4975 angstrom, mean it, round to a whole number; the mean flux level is 46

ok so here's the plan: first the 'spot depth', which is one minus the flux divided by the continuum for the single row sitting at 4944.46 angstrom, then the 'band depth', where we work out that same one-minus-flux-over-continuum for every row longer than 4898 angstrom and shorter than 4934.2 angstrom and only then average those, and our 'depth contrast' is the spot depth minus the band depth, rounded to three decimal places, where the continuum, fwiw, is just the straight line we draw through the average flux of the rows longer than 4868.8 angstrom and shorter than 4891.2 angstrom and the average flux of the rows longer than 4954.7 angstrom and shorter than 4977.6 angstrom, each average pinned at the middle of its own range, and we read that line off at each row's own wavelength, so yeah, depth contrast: -0.091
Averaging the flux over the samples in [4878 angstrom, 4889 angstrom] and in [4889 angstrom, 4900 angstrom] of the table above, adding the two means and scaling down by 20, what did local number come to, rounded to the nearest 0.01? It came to 4.74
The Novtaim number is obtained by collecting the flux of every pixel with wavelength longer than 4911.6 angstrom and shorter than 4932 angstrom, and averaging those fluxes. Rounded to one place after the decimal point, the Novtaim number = 46.2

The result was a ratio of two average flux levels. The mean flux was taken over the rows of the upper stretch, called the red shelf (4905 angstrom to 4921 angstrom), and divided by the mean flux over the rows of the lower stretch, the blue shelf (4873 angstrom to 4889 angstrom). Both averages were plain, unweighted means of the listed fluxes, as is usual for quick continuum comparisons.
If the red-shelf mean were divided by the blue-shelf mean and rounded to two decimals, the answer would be 1.09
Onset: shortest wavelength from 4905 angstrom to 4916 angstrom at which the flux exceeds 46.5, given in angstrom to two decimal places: 4905.90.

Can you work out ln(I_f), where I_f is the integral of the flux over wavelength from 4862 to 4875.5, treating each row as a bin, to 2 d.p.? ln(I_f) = 6.21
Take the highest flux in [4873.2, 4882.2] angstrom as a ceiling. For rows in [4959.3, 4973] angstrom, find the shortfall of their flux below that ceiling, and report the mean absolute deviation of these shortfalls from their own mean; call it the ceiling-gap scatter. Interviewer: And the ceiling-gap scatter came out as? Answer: 4.0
